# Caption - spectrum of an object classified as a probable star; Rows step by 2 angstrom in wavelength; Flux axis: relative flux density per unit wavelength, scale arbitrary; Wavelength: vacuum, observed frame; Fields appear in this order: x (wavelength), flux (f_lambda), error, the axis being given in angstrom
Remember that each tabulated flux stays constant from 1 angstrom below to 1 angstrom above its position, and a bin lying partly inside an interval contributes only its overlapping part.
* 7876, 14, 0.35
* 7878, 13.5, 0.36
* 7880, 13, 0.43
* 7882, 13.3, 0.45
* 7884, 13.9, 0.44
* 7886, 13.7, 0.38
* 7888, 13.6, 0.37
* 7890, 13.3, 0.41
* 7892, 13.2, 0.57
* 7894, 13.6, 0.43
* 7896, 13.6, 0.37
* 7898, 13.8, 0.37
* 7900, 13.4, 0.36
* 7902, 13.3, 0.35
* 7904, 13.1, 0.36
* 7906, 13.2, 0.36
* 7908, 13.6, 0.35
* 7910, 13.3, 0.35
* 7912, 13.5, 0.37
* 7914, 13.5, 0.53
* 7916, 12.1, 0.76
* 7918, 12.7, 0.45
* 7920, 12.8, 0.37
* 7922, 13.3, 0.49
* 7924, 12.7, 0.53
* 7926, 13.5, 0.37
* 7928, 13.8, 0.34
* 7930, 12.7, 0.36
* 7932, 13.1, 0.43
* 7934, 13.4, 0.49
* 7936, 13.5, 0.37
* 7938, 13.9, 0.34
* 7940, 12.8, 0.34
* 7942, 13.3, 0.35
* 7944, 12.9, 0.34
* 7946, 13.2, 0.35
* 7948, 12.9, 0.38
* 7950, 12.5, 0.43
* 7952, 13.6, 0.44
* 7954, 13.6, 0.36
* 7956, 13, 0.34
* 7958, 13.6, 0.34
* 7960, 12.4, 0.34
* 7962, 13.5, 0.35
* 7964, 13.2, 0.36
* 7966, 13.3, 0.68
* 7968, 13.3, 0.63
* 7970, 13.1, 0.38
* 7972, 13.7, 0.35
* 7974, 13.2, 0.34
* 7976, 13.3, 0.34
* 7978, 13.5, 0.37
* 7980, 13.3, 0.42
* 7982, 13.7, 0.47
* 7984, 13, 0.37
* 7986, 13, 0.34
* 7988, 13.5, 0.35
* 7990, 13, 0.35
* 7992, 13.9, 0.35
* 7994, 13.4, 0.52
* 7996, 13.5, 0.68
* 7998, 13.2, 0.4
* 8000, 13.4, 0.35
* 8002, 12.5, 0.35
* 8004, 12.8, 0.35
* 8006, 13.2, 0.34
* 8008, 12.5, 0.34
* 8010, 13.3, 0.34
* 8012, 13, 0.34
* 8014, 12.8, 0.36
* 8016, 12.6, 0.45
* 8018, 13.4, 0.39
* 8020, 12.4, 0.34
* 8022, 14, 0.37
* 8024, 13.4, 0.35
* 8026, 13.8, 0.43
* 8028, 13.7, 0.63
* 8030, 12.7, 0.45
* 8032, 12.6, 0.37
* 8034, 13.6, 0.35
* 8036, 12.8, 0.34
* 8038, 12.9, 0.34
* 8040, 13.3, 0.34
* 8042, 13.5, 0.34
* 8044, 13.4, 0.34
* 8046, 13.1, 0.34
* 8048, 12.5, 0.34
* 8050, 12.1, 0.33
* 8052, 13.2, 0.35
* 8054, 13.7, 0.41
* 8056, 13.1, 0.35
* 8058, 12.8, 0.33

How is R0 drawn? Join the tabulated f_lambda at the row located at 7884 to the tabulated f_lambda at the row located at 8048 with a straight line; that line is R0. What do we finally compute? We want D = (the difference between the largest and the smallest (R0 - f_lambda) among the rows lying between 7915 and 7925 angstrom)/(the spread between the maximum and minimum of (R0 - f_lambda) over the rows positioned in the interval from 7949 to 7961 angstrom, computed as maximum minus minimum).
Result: 1.1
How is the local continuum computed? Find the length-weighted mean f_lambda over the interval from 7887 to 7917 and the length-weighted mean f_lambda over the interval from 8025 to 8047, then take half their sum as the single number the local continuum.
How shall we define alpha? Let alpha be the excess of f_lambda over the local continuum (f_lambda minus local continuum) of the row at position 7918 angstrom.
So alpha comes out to -0.6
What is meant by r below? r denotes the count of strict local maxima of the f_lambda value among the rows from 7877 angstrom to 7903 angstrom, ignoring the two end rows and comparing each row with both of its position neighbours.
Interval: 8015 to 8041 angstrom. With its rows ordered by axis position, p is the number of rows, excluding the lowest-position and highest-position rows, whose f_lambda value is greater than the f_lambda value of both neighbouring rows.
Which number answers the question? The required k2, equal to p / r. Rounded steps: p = 4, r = 2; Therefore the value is 2.0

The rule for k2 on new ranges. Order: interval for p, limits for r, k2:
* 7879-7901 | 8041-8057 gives 2.0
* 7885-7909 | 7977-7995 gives 0.3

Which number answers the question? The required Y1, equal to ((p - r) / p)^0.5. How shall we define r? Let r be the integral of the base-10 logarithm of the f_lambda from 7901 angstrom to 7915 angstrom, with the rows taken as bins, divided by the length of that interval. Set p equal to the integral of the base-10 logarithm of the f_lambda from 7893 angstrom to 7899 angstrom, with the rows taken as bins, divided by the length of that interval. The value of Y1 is 0.094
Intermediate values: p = 1.14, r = 1.13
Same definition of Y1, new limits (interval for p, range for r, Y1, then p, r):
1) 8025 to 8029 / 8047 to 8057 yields 0.155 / 1.14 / 1.11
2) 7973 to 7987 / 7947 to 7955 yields 0.064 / 1.12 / 1.12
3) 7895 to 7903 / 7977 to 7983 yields 0.026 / 1.13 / 1.13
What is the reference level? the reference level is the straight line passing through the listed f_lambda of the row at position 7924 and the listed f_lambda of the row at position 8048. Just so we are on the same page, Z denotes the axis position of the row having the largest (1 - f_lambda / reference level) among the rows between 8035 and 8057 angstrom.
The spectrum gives 8050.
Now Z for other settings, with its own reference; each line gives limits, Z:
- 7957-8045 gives 7960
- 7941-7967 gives 7960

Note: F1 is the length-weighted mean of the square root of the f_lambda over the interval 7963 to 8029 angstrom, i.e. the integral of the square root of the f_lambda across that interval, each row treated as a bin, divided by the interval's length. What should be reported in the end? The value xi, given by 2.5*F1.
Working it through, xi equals 9.10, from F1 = 3.64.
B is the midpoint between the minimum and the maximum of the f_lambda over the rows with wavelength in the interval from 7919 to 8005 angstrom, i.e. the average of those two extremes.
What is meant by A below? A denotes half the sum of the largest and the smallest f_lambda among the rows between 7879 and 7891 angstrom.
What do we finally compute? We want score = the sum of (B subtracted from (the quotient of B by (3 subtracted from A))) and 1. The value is -10.89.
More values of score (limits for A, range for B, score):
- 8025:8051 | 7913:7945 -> -10.69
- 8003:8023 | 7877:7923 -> -10.73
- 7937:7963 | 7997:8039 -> -10.90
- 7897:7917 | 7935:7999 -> -10.83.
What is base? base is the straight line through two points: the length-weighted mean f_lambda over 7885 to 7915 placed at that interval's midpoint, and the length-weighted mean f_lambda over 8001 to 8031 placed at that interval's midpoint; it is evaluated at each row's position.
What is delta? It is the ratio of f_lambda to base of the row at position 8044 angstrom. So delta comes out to 1.03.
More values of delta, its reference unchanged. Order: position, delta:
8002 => 0.95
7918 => 0.95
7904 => 0.98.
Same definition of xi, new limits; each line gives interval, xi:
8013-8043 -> 9.07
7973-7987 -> 9.11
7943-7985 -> 9.09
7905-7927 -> 9.05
